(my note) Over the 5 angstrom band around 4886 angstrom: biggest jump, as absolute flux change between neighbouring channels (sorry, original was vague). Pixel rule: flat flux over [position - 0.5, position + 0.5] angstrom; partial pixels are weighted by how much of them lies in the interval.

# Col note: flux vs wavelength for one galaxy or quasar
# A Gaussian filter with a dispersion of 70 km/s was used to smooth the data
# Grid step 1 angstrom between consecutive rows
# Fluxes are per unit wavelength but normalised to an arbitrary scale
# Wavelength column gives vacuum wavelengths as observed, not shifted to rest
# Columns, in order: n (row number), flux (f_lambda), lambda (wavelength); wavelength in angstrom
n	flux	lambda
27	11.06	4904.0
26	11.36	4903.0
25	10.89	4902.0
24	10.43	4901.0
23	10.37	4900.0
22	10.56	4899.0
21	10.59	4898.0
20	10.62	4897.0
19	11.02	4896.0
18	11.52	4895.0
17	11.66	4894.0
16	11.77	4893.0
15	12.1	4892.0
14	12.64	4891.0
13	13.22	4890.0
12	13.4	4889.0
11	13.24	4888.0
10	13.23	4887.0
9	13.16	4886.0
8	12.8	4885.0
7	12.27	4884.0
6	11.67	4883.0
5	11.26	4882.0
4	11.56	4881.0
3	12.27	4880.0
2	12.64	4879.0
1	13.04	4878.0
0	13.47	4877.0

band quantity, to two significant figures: 0.53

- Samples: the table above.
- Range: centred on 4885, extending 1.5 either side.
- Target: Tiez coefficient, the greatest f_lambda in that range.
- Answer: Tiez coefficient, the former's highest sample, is 13.16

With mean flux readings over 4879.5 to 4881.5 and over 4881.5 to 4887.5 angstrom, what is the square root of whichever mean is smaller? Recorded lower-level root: 3.452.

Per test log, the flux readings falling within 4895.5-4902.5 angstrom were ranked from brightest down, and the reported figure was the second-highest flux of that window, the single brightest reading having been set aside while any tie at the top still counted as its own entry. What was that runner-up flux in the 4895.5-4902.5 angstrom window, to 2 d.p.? 10.89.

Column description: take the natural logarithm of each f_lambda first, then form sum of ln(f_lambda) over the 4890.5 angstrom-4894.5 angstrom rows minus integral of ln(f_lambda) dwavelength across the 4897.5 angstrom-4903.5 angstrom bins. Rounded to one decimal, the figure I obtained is -4.3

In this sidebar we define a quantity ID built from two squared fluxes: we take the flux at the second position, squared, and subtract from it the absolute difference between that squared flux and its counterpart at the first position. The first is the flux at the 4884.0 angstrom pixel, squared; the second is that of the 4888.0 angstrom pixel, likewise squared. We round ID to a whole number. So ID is 151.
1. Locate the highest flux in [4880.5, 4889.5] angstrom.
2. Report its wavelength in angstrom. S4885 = 4889.0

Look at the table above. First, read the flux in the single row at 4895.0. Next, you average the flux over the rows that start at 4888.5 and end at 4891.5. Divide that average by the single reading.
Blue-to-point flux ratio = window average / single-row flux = 1.14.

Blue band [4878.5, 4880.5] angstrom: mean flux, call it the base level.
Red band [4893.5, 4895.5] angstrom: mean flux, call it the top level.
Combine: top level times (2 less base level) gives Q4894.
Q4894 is -121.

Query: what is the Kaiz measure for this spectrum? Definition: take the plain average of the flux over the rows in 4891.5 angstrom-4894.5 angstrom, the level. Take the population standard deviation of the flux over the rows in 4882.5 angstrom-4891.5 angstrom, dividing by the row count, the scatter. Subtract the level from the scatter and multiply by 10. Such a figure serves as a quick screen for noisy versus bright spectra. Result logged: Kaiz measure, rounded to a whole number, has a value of -113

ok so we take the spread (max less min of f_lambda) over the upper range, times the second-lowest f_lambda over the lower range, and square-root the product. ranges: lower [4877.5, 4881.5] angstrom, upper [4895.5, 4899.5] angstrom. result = 2.4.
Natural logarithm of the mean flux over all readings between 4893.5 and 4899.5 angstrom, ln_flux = 2.40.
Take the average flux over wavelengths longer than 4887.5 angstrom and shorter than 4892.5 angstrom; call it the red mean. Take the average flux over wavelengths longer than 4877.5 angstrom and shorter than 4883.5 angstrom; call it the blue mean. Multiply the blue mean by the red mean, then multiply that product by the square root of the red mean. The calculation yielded 561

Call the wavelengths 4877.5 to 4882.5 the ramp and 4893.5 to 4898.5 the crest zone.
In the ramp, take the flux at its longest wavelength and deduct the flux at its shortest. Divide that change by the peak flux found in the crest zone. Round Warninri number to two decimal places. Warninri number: -0.15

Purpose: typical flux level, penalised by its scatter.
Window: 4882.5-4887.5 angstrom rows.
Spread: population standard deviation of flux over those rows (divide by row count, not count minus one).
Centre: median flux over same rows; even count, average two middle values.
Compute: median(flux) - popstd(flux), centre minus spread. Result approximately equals 12.2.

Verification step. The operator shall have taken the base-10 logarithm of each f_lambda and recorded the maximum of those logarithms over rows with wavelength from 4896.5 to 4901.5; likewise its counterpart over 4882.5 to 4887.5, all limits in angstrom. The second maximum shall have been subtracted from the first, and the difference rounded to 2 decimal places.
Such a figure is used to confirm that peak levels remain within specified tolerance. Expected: -0.10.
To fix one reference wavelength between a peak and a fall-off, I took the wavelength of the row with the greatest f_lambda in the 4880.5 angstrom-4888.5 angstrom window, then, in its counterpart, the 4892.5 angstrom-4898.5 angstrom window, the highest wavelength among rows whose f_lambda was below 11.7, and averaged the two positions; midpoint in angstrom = 4893.0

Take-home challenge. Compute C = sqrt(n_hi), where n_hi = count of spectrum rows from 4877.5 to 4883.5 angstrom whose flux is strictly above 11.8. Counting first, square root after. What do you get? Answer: 1.7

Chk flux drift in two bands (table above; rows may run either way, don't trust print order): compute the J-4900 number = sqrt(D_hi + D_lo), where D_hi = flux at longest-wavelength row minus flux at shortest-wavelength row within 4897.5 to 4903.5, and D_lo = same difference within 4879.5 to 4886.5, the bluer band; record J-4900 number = 1.29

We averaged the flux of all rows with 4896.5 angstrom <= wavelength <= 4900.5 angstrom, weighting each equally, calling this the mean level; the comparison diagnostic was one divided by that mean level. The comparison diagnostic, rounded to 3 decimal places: 0.095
